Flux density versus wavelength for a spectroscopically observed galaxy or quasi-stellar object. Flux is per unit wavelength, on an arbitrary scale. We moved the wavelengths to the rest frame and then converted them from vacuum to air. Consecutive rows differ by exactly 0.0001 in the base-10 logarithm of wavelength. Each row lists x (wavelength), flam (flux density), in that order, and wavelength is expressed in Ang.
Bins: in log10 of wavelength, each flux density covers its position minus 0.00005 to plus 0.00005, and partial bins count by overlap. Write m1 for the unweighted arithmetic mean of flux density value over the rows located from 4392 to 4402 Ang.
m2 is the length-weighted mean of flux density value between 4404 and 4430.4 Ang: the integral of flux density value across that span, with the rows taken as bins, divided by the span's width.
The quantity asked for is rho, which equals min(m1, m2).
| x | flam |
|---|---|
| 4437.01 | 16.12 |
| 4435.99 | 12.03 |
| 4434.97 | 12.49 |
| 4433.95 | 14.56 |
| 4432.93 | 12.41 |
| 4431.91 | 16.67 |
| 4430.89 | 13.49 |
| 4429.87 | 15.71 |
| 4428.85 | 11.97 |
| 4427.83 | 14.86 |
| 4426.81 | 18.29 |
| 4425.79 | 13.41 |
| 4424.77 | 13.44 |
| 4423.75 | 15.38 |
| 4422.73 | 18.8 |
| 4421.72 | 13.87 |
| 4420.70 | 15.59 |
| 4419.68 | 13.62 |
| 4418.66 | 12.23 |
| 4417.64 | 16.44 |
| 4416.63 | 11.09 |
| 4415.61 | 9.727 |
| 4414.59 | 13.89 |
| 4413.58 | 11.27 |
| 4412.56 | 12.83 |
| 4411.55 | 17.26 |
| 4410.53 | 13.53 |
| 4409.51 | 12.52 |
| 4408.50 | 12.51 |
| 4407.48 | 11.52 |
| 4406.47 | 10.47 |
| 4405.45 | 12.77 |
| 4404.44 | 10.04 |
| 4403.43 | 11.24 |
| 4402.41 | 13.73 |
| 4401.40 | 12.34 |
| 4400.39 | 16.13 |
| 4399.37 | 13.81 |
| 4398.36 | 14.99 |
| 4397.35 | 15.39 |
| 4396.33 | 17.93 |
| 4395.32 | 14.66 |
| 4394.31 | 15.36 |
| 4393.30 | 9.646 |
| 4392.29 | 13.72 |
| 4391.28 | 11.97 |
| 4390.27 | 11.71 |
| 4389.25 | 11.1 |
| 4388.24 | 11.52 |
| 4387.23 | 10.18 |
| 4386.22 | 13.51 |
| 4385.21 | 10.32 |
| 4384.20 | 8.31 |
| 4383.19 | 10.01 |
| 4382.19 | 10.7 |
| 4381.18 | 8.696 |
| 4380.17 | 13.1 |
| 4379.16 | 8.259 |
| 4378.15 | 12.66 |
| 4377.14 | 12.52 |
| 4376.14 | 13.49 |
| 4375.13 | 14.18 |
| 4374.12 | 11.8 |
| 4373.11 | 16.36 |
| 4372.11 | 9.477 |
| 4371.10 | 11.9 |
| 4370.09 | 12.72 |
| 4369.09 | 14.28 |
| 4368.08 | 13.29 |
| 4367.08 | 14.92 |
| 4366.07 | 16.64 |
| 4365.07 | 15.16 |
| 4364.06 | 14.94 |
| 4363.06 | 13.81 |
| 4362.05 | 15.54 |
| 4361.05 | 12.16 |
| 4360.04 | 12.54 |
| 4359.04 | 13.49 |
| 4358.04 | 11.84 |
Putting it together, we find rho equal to 13.6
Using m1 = 14.4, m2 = 13.6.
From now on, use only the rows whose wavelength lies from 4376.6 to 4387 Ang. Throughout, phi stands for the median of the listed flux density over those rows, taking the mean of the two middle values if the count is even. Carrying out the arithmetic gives 10.5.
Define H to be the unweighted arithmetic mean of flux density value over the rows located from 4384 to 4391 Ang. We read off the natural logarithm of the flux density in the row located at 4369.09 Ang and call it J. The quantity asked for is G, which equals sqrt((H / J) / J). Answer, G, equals 1.24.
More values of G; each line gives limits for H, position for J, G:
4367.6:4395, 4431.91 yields 1.23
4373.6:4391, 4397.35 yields 1.23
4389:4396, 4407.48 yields 1.45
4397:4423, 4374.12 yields 1.48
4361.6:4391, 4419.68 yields 1.35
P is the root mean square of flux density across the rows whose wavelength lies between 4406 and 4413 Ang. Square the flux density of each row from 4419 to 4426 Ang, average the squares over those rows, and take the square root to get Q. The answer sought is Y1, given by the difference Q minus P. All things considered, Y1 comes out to 1.9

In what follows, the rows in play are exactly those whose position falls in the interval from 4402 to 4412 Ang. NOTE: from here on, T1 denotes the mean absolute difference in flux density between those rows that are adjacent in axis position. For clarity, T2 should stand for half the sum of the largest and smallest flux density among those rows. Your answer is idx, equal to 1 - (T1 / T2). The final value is 0.87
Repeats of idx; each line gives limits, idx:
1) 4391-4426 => 0.83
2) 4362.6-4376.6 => 0.84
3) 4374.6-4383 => 0.78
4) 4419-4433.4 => 0.81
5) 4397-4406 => 0.85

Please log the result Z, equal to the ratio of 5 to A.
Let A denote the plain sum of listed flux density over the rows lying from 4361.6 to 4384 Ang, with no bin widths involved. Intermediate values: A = 284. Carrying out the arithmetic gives 0.0176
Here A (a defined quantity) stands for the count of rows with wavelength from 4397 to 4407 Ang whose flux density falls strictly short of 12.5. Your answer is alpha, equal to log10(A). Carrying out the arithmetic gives 0.60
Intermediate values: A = 4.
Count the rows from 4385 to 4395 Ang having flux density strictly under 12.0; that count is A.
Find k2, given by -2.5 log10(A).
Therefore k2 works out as -2.1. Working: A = 7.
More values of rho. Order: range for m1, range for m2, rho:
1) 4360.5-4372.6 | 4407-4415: 13.2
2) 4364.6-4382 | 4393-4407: 12.9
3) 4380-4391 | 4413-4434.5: 10.8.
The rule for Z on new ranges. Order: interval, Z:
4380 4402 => 0.0182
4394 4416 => 0.0170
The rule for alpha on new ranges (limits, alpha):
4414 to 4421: 0.48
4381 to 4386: 0.70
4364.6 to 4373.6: 0.30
